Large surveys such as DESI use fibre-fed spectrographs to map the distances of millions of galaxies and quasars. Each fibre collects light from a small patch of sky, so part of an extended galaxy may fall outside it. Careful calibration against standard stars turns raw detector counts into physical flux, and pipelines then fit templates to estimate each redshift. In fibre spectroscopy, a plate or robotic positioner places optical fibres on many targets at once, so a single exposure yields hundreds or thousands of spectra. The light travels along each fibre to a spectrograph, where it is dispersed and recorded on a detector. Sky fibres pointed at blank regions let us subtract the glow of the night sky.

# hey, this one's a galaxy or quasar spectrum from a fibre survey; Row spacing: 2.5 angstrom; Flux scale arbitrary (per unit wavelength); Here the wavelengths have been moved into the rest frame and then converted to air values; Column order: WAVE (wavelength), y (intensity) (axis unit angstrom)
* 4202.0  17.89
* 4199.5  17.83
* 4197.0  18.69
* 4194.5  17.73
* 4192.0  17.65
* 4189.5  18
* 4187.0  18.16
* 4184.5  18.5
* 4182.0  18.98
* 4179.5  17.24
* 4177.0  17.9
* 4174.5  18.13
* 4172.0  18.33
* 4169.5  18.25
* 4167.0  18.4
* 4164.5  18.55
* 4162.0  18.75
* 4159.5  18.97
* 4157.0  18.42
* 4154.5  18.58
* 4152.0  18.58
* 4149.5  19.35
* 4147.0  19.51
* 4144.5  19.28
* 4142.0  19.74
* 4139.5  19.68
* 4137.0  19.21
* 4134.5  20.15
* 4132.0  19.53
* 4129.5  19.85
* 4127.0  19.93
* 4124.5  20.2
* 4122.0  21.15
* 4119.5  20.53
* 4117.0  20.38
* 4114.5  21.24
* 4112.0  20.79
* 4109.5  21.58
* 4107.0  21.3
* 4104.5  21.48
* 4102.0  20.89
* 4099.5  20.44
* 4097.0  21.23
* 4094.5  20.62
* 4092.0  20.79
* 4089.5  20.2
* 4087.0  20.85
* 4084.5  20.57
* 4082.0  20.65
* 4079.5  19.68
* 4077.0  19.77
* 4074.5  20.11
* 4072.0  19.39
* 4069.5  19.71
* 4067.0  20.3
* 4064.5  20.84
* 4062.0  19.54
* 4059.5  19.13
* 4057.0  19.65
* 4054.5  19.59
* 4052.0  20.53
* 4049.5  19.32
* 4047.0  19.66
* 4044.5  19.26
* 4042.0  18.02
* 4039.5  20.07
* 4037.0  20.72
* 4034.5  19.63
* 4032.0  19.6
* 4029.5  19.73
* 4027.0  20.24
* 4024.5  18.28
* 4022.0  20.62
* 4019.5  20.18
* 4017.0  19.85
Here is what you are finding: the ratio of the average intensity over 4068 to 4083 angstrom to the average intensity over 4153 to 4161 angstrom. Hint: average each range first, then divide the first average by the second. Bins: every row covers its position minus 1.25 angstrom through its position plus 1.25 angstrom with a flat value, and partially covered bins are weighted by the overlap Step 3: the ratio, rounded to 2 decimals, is 1.07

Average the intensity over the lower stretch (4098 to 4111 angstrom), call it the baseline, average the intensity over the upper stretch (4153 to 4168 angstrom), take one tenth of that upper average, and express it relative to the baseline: 0.088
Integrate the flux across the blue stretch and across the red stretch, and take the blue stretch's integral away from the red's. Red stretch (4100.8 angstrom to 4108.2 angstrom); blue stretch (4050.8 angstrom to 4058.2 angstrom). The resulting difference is 10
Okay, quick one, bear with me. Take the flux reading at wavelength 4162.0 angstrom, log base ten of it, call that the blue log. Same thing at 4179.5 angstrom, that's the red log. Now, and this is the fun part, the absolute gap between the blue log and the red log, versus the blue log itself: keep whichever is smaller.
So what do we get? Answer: 0.036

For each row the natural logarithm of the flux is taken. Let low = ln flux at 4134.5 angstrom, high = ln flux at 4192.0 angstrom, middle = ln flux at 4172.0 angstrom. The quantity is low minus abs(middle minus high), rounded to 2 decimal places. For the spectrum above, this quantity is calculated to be 2.97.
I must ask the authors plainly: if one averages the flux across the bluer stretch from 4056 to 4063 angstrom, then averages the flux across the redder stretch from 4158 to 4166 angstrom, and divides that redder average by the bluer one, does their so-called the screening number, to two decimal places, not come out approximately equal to 0.96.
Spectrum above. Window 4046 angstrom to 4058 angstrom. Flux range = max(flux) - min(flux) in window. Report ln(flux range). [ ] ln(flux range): 0.2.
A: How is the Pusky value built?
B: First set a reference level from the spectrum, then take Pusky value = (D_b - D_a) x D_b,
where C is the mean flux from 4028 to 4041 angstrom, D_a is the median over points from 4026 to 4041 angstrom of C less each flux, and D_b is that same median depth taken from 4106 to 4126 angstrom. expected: 1.1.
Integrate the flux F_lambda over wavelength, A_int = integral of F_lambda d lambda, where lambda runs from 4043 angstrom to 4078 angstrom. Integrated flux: 692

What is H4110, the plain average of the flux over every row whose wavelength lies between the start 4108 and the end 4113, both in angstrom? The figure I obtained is 21.2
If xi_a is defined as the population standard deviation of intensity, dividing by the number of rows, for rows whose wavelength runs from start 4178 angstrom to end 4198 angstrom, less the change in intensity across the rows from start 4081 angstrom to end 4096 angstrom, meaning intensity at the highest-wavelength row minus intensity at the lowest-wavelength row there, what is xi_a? 0.57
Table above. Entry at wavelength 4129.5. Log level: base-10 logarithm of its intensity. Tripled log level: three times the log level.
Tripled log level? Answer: 3.89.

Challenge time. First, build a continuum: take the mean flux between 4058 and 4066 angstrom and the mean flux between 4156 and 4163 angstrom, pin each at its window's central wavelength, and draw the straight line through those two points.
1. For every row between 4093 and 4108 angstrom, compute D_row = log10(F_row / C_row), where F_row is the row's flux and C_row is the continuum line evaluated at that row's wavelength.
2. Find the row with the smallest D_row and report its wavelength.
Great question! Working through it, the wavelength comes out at 4099.5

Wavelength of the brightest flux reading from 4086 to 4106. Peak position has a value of 4104.5 angstrom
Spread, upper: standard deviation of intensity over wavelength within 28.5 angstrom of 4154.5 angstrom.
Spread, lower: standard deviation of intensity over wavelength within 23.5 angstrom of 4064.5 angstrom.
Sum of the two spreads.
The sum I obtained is 1.4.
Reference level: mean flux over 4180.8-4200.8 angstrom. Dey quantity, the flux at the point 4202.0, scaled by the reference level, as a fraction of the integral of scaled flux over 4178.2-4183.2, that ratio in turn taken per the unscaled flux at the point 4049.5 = 0.0102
